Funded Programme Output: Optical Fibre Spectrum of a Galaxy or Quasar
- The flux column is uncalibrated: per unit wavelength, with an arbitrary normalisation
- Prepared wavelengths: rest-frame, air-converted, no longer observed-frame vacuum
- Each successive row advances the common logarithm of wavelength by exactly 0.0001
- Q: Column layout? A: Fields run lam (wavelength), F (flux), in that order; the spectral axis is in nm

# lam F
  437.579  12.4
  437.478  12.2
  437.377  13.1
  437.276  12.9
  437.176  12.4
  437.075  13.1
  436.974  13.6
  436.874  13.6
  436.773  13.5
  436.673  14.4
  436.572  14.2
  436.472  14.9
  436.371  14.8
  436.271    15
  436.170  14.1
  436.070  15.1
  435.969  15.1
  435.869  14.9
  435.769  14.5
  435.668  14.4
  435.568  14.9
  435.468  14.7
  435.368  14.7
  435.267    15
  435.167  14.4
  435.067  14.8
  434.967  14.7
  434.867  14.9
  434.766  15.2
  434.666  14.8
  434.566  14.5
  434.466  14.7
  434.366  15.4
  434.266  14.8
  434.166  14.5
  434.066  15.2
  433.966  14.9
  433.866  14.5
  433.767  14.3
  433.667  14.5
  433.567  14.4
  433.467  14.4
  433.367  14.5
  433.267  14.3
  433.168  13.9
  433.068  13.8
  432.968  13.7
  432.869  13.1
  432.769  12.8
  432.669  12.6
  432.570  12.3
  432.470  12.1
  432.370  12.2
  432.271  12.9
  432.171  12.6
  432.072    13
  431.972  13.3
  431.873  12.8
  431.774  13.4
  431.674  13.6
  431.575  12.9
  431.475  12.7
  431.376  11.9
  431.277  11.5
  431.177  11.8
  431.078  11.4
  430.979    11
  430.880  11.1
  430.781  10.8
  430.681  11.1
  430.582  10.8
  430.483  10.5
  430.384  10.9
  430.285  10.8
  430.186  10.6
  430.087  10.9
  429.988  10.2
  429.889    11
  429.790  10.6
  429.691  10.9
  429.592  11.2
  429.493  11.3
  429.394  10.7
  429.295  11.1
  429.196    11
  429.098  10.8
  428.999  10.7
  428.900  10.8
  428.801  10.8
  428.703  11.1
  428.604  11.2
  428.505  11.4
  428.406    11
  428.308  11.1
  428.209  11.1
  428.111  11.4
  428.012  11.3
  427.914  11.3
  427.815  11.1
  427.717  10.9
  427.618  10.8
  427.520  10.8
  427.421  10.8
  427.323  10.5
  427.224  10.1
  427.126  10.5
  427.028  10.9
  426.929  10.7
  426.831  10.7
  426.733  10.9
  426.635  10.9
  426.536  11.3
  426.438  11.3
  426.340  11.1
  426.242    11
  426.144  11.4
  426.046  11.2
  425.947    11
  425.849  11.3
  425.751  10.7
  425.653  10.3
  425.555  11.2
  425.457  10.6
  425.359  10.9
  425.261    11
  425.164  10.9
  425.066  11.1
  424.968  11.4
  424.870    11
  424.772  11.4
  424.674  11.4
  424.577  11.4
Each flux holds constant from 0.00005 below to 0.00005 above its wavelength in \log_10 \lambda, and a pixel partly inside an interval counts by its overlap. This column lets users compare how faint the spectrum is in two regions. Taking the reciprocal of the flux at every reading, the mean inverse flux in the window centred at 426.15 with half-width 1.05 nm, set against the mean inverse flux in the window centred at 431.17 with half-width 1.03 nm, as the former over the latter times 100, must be 107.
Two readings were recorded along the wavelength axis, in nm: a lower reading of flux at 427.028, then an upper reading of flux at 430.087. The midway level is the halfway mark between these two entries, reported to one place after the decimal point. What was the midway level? 10.9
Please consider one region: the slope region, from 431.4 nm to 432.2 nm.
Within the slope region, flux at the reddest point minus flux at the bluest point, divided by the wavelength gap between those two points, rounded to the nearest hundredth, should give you -0.14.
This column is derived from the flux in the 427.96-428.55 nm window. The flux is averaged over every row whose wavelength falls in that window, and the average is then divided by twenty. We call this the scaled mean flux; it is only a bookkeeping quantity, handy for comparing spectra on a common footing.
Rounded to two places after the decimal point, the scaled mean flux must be 0.56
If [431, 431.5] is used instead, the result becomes 0.59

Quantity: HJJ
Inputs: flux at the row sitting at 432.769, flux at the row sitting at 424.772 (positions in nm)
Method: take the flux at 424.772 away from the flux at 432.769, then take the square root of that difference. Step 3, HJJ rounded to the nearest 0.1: 1.2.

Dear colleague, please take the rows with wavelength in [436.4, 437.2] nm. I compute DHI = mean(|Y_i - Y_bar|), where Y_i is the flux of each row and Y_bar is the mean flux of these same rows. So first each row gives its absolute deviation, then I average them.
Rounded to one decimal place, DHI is 0.6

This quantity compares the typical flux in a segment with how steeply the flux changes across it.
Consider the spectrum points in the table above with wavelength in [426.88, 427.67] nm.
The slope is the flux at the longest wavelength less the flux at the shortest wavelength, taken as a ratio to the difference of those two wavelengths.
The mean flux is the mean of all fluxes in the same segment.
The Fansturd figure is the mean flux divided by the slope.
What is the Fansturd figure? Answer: 73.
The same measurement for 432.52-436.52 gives 22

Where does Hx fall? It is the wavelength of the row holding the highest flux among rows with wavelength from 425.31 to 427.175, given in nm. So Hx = 426.144 nm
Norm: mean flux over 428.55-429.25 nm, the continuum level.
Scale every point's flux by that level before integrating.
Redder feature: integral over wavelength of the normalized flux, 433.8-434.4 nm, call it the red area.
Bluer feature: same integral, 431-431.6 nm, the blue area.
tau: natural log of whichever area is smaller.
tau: -0.42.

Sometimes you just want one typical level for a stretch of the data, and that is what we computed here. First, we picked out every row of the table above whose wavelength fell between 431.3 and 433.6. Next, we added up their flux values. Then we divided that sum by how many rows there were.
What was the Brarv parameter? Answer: 13.2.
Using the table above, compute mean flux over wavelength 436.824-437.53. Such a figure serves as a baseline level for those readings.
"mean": 13.0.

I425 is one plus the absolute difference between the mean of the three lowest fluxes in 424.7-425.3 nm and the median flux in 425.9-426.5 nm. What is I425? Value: 1.2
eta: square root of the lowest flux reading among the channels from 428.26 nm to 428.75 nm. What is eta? 3.32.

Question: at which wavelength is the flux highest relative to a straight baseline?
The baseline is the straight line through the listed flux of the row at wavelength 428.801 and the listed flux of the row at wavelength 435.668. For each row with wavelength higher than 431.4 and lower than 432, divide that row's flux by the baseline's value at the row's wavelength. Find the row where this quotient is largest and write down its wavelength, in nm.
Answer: 431.674 nm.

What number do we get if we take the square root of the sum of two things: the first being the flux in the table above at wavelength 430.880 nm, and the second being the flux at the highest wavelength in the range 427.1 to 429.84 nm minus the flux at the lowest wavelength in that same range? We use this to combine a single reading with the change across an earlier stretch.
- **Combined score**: 3.35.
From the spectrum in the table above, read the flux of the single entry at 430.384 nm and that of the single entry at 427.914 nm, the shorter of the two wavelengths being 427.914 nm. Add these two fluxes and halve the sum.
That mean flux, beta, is 11.1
